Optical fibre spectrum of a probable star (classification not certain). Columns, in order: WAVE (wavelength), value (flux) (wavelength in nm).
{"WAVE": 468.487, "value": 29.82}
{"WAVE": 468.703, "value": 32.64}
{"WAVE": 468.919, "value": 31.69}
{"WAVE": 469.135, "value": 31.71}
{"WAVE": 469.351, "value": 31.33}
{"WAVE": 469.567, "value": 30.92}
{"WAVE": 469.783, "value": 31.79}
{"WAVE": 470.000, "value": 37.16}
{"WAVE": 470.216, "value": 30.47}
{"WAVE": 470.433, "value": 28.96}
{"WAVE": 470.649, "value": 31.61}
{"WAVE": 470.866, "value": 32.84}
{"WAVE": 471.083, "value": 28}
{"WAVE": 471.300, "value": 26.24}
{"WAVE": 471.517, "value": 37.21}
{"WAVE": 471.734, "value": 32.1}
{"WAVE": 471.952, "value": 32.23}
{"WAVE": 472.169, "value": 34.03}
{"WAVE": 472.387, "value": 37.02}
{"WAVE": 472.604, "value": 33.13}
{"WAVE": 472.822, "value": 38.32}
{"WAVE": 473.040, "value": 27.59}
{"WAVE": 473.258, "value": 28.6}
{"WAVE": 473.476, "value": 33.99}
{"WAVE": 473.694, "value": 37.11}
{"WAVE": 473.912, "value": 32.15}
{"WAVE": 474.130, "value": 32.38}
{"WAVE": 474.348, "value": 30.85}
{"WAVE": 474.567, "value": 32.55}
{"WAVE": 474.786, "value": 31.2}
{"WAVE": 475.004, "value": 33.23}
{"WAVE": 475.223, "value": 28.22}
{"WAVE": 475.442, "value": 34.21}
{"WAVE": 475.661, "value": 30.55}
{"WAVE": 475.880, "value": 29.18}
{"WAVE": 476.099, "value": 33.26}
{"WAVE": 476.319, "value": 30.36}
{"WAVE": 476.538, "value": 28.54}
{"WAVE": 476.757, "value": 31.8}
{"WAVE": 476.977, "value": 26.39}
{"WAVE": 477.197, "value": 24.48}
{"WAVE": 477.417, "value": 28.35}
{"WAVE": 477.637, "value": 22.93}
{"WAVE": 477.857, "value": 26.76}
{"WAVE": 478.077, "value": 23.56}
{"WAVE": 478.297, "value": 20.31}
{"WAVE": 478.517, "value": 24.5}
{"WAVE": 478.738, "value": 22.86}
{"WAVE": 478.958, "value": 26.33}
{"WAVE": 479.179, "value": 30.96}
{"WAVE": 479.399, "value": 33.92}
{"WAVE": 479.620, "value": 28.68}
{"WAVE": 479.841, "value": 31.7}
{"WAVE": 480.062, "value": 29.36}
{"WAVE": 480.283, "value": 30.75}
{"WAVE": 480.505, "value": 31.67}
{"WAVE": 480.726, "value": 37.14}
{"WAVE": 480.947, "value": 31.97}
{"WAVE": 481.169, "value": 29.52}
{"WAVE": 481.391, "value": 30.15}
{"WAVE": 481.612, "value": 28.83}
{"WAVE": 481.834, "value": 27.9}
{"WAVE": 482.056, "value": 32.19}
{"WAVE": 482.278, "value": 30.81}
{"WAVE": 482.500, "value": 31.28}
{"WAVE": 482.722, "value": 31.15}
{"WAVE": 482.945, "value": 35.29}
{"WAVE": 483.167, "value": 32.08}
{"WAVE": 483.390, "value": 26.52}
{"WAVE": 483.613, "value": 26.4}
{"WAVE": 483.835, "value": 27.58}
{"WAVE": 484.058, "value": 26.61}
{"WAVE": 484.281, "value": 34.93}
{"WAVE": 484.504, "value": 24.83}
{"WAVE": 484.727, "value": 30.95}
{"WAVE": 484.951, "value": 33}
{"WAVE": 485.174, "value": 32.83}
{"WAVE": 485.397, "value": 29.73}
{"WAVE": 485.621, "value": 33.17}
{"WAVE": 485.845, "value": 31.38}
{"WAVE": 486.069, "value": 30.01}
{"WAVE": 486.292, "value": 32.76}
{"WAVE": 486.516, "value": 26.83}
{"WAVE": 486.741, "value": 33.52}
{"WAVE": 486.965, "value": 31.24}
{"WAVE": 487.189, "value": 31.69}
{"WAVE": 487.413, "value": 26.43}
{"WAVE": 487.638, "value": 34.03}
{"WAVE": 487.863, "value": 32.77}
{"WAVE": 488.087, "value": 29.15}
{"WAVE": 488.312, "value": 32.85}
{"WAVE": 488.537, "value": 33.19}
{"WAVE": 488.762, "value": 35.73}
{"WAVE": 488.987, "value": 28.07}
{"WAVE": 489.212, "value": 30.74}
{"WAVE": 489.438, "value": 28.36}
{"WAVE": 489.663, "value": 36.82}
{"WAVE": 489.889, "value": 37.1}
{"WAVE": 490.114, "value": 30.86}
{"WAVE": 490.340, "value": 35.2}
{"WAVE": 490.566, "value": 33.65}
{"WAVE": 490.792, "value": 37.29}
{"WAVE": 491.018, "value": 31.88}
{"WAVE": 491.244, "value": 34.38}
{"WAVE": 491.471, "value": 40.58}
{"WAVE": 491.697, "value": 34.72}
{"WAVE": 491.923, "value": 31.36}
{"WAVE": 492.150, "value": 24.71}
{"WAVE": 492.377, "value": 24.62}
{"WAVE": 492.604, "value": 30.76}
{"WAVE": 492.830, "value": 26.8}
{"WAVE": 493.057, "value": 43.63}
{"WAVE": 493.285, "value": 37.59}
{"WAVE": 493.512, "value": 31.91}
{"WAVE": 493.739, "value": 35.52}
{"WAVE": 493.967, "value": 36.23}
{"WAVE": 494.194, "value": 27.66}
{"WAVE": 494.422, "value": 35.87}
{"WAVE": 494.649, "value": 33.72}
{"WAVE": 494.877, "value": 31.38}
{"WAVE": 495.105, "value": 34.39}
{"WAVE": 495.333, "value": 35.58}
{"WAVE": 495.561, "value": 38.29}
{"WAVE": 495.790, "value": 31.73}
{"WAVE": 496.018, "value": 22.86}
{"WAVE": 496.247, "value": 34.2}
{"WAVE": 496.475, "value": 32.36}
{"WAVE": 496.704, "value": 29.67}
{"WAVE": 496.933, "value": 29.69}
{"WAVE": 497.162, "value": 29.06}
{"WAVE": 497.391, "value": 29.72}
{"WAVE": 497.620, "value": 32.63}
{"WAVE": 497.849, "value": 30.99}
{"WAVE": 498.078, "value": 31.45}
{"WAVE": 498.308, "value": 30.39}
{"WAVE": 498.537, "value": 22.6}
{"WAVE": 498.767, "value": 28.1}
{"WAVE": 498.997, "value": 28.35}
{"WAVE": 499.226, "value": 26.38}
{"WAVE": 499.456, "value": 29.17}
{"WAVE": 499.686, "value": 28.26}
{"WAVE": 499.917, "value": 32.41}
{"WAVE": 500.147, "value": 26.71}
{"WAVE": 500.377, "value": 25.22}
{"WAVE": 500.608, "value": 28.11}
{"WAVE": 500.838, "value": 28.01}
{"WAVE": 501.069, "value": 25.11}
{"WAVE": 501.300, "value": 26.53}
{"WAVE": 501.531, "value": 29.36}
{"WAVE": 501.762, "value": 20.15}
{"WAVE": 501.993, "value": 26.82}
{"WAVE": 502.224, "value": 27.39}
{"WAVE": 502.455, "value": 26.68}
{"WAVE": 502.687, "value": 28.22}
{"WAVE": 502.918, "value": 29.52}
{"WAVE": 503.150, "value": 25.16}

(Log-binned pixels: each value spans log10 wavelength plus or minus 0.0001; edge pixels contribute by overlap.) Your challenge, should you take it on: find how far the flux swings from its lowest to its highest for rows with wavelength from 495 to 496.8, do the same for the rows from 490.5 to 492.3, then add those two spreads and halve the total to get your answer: 16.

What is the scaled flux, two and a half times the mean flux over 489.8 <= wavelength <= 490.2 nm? 85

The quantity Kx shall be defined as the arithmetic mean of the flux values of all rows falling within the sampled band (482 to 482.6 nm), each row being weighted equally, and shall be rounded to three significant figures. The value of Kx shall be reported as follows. 31.4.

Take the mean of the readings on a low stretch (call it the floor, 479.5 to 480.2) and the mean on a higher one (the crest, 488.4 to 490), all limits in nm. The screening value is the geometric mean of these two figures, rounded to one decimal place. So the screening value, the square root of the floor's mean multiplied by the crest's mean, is 31.4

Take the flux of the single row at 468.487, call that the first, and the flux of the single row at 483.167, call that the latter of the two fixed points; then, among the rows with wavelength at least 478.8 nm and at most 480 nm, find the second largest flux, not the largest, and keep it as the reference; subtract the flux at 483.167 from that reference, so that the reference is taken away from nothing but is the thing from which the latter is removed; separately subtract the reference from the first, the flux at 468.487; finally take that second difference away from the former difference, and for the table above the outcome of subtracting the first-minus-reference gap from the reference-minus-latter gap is 1.5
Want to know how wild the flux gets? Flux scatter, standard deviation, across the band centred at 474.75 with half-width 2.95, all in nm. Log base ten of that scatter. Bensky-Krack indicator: 0.56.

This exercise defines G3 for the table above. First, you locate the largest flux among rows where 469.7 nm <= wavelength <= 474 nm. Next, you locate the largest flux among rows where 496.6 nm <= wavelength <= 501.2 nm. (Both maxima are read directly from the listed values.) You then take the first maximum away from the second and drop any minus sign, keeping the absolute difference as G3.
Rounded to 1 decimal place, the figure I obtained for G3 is 5.7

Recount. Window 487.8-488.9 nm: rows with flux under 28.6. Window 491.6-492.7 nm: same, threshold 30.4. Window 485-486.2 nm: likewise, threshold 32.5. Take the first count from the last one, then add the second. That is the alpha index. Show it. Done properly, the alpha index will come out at 5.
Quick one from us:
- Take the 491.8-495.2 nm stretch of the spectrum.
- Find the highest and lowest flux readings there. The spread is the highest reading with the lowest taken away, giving 19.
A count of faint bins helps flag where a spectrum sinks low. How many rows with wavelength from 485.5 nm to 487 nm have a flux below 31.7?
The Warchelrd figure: 4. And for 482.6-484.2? 5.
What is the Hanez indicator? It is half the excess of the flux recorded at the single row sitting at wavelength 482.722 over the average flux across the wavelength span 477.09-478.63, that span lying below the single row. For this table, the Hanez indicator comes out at 3.4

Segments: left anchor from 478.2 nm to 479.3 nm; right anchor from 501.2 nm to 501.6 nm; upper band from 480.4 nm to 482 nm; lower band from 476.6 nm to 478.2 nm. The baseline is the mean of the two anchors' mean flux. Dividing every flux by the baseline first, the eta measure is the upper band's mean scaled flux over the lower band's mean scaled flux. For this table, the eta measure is 1.18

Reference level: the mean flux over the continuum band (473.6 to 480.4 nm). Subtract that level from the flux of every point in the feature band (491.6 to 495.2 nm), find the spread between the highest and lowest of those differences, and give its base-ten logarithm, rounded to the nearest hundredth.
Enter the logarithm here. 1.28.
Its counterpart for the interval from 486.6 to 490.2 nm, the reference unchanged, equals 1.03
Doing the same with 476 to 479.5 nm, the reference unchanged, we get 1.13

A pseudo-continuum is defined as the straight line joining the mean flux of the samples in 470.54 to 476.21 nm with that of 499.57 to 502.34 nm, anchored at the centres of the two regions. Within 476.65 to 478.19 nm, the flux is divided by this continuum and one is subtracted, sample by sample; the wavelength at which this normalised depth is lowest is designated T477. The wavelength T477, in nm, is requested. 477.637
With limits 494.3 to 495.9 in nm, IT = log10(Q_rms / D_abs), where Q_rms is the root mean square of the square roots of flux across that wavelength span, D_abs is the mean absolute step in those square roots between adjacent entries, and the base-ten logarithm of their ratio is 1.36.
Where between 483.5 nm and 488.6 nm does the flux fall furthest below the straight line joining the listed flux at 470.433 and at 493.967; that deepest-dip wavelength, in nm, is 484.504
